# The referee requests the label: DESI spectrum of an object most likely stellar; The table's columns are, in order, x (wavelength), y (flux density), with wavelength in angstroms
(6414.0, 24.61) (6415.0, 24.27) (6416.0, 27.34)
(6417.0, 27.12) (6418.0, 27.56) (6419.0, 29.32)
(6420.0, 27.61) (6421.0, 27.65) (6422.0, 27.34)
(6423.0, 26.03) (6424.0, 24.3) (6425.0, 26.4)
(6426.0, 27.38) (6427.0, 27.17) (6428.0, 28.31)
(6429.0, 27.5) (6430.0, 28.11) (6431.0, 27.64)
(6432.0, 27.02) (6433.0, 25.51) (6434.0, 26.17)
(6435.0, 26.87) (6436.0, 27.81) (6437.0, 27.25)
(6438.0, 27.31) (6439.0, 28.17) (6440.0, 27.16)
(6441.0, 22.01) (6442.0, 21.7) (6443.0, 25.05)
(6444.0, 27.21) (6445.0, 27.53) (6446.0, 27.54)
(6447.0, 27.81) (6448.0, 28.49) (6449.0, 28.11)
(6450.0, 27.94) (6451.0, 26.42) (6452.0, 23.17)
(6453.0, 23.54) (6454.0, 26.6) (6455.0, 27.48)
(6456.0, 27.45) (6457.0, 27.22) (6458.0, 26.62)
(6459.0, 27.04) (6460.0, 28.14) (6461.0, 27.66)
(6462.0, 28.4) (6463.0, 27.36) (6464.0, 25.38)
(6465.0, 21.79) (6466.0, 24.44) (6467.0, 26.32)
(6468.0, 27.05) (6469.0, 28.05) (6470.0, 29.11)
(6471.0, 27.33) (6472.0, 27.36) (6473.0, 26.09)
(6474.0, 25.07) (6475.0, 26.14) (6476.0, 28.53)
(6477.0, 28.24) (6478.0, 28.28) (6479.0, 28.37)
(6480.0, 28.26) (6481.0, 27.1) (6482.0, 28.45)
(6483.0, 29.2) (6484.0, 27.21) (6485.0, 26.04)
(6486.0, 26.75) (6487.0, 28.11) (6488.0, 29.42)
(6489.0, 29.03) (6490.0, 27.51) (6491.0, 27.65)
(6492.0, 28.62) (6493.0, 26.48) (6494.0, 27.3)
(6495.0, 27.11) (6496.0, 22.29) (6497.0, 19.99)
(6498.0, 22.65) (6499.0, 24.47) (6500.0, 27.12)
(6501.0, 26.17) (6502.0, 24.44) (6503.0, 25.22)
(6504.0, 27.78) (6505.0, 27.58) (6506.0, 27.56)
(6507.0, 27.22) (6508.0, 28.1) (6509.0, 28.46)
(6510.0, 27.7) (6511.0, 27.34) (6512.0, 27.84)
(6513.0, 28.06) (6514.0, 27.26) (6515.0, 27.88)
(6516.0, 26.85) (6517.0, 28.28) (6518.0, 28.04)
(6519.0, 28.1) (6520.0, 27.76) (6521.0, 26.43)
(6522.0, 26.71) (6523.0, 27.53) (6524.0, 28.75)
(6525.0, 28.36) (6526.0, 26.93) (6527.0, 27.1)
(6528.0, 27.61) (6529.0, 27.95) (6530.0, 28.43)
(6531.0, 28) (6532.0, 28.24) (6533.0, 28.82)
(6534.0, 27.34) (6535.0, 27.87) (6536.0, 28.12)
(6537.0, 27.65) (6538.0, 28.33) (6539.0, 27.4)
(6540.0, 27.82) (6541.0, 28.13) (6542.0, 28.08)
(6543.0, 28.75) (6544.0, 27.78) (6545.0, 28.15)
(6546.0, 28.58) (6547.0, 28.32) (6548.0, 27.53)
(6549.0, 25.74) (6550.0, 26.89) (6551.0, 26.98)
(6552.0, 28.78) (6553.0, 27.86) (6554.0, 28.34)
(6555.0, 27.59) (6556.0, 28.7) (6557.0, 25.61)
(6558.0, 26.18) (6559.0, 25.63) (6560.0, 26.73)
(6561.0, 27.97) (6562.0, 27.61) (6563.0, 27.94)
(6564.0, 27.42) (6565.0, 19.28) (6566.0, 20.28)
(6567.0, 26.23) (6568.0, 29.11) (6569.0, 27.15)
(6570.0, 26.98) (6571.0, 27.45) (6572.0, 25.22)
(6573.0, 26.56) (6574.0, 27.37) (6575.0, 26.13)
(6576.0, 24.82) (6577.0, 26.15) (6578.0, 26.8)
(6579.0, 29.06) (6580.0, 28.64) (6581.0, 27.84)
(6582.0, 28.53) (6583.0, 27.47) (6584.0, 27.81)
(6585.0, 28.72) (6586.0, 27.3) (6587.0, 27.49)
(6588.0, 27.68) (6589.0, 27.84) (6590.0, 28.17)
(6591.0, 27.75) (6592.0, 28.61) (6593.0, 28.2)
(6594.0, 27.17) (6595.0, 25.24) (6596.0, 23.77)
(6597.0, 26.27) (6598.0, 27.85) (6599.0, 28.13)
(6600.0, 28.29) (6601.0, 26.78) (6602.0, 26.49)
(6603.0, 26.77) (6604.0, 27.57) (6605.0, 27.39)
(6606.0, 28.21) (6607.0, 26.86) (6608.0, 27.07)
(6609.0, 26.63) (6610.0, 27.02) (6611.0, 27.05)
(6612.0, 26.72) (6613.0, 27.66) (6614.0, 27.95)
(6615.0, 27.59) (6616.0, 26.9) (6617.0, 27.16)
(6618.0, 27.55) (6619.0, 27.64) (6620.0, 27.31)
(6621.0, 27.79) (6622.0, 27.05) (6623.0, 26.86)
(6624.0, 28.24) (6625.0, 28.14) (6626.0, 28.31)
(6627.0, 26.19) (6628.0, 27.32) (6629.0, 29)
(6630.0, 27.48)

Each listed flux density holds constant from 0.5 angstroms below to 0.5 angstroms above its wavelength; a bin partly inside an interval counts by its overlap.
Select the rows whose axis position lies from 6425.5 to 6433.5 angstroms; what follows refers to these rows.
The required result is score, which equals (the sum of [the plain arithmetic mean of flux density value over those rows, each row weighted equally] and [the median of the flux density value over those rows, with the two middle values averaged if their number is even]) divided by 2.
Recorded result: 27.4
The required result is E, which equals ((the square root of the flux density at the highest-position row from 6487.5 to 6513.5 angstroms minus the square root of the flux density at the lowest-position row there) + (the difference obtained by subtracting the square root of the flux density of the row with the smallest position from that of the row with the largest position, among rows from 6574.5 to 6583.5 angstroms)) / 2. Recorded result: 0.00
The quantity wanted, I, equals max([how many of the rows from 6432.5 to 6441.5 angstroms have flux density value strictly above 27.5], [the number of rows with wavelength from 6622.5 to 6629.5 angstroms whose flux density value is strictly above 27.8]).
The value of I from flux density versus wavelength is 4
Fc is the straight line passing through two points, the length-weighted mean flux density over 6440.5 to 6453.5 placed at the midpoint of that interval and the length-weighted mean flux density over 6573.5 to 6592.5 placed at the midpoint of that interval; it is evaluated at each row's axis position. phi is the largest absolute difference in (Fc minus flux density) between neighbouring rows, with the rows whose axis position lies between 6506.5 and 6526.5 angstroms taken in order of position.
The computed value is 1.4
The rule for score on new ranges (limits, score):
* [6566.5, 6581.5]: 27.0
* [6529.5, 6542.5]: 28.0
